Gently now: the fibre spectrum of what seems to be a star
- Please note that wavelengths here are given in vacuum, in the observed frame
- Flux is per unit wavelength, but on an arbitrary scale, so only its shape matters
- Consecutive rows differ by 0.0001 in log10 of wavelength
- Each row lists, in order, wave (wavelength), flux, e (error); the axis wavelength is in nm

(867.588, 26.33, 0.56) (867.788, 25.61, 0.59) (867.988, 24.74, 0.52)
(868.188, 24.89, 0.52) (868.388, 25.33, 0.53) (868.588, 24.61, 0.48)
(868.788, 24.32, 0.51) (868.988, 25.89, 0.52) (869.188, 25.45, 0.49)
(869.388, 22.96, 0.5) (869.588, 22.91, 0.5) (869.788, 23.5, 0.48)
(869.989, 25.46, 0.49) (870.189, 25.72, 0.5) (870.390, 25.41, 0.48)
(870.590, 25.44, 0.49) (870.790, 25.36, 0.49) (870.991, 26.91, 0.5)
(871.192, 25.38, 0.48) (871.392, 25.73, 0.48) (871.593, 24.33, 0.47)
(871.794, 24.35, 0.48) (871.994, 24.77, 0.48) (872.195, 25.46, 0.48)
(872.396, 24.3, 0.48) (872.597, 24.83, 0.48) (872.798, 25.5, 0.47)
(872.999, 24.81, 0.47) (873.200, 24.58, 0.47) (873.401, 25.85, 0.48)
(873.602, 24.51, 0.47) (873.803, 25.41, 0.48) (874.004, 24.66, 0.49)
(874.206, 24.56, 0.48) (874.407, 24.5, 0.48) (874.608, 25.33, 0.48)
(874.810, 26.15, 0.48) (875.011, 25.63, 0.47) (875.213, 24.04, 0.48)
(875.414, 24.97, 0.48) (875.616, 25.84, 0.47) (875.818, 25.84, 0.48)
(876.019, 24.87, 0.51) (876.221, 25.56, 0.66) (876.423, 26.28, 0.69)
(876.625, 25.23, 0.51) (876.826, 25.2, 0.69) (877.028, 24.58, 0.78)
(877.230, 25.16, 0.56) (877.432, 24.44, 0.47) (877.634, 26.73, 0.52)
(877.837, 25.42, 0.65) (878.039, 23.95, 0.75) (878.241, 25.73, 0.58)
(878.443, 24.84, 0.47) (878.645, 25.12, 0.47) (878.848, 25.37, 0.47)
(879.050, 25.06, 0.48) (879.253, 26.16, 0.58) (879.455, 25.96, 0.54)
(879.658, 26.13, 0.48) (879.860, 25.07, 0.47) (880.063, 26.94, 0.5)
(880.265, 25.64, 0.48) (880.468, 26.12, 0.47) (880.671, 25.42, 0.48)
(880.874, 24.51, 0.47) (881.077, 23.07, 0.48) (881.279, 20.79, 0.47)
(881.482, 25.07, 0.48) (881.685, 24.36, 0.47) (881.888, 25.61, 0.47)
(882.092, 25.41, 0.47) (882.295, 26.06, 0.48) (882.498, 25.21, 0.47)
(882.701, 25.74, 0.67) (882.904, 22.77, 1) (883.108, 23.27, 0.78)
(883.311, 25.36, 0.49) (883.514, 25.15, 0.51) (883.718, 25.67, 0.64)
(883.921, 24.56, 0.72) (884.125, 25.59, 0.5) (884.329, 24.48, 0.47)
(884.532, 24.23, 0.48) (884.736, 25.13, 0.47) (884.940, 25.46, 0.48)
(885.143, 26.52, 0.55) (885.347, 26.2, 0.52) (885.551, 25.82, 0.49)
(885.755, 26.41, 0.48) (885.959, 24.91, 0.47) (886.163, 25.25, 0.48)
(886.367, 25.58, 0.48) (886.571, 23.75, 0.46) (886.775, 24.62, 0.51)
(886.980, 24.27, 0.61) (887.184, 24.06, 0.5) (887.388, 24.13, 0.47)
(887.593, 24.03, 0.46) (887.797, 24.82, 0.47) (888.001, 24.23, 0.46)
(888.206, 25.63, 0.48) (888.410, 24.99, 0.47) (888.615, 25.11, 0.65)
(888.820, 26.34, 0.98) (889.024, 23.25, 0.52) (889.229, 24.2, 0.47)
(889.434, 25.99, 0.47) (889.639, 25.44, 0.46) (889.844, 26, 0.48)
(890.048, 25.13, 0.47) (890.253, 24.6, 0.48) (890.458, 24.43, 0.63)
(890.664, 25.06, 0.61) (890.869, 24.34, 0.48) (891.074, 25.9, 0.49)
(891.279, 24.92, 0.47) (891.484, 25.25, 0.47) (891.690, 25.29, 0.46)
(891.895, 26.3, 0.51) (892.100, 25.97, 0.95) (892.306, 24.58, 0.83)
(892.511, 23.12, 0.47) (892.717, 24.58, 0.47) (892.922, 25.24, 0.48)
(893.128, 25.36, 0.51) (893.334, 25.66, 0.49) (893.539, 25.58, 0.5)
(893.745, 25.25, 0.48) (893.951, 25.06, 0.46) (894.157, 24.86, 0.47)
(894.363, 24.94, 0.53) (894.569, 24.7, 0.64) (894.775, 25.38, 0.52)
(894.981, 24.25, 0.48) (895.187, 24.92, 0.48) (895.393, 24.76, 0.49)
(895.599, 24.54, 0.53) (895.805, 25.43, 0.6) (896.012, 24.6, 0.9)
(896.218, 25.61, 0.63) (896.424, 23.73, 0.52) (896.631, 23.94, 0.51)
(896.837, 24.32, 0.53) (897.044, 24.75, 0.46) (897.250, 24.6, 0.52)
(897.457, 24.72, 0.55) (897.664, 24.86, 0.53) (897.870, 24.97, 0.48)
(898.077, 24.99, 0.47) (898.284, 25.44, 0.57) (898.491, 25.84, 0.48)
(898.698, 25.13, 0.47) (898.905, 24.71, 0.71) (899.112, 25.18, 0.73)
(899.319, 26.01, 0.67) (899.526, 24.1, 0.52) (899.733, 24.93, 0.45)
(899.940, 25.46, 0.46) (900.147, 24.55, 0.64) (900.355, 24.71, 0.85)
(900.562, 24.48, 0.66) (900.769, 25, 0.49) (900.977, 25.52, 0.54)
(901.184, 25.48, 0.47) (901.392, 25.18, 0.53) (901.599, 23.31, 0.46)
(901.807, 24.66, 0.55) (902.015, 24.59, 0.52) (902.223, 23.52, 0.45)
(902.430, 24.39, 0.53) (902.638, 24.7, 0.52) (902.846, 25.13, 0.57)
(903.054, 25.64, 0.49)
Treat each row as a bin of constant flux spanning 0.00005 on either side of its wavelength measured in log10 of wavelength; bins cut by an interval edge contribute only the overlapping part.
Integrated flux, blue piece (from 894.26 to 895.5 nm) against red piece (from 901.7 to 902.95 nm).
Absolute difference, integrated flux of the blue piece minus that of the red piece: 0.2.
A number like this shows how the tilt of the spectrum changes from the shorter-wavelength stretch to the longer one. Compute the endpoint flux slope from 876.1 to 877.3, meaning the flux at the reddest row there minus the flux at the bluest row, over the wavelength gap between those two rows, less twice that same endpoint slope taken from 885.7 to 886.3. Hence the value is 5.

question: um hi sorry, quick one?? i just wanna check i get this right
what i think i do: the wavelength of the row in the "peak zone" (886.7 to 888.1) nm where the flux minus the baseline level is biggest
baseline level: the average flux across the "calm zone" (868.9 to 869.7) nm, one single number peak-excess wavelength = 887.797 nm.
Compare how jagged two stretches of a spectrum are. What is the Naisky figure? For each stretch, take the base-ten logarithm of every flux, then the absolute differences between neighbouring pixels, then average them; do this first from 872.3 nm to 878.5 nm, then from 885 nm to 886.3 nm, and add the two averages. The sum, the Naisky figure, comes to 0.025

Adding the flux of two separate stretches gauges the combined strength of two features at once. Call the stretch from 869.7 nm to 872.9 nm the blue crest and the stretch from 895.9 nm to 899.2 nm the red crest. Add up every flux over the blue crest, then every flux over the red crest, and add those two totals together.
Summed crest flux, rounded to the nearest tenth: 799.8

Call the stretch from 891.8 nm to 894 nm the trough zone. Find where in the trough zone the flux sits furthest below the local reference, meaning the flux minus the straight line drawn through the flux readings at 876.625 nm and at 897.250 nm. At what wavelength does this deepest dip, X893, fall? 892.511 nm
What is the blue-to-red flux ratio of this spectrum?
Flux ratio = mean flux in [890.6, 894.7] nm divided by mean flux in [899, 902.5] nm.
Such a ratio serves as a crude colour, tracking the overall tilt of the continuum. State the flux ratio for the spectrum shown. 1.013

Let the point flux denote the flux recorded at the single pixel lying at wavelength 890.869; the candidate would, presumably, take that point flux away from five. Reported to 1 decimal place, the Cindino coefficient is -19.3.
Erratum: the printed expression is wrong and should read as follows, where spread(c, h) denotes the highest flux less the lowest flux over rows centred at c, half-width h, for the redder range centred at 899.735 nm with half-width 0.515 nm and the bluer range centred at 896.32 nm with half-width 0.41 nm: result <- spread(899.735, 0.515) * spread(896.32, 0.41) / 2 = 1.8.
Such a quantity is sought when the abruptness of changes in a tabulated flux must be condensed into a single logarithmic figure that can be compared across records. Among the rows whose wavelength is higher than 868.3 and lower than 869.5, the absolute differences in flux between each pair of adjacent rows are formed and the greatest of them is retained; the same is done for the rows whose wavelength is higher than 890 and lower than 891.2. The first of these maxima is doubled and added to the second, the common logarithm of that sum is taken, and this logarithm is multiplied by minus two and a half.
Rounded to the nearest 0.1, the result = -2.0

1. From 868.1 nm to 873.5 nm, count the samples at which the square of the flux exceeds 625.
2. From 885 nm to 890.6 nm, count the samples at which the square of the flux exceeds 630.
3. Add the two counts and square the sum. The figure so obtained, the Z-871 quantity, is 729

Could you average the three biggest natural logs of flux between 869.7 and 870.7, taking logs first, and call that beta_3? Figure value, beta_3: 3.24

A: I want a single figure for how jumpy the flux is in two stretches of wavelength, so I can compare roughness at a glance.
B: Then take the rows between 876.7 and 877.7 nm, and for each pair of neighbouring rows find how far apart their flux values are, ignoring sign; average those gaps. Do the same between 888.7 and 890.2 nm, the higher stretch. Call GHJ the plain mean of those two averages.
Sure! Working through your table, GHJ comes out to 1.18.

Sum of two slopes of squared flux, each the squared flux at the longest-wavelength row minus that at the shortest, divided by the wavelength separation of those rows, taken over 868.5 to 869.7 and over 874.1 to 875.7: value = -35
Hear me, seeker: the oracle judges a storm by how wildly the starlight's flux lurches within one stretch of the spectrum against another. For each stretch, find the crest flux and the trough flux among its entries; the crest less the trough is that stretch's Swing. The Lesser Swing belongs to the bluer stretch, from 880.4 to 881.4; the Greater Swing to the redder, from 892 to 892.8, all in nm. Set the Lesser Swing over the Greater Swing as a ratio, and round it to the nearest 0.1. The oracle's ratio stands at 1.9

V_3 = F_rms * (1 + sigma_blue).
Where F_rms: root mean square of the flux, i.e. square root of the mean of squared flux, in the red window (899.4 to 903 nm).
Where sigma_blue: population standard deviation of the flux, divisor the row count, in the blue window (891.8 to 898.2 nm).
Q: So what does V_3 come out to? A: 40.4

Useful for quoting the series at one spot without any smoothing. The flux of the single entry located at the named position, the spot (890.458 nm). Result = 24.43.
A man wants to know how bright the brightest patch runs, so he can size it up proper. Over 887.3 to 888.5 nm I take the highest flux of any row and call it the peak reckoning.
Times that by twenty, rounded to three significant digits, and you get 513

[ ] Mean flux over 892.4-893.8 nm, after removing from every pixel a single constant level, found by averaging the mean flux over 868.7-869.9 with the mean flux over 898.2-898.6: 0.1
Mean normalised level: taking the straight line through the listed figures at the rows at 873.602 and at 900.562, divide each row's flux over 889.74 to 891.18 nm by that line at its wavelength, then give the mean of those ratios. 1.02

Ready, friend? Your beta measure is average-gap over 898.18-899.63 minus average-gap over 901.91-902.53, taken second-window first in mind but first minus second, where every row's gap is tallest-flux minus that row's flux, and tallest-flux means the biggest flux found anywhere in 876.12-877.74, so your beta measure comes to -1.0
